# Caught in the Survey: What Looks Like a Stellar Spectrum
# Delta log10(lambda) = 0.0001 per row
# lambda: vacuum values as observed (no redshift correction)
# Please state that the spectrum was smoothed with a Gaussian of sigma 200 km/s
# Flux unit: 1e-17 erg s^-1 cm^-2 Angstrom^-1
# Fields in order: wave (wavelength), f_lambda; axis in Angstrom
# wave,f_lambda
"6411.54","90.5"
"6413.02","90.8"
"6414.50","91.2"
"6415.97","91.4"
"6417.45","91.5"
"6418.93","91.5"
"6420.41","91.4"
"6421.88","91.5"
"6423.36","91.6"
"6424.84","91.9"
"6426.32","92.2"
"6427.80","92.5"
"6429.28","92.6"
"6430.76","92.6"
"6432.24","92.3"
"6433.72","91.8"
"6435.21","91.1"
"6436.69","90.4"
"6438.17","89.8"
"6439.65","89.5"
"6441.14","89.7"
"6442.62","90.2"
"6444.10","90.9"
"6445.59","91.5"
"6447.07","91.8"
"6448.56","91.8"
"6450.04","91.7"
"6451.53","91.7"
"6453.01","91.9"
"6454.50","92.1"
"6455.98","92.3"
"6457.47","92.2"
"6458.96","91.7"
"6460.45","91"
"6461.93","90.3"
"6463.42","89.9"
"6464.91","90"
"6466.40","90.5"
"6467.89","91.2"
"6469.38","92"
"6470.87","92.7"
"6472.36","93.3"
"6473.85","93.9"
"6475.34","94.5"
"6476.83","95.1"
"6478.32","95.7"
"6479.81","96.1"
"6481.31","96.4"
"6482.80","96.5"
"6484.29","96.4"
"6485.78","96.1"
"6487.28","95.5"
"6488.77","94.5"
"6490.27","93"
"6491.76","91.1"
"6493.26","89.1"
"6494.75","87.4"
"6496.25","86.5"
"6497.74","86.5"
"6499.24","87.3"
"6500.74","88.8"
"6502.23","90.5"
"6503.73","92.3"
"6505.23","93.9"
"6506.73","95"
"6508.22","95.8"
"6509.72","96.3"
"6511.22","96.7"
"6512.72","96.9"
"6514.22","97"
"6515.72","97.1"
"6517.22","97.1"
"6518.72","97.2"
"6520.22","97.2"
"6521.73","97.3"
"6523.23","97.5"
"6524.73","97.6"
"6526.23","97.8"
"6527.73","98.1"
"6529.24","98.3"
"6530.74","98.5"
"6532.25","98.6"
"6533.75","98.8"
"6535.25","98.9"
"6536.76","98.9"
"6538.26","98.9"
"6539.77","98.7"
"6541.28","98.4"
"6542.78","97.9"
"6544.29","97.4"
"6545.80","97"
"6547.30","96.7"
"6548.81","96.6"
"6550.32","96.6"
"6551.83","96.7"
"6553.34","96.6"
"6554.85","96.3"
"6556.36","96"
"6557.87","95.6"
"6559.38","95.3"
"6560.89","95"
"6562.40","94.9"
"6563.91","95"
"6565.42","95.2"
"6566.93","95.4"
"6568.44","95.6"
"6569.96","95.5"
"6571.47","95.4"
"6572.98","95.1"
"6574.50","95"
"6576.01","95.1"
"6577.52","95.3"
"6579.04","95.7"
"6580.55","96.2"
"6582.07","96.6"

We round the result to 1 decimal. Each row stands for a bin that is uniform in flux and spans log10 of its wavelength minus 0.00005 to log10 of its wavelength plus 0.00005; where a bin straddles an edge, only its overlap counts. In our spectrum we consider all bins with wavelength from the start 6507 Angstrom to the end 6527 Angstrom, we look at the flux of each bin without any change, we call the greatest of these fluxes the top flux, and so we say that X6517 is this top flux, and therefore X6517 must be 97.8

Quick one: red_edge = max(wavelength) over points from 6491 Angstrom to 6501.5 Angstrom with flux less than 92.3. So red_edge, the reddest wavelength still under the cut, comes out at 6500.74 Angstrom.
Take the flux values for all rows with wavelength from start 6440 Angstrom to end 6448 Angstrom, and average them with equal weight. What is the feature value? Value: 91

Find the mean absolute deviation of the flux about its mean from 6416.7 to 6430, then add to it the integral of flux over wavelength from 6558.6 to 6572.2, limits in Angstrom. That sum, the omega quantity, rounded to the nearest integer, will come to 1296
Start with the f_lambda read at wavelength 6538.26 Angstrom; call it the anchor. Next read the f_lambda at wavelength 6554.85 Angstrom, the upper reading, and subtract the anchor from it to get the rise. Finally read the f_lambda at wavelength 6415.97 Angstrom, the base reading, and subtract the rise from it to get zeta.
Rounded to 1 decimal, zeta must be 94.0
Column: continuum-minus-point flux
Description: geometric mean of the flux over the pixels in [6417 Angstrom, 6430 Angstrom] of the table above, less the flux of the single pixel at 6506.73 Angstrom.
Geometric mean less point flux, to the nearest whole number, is -3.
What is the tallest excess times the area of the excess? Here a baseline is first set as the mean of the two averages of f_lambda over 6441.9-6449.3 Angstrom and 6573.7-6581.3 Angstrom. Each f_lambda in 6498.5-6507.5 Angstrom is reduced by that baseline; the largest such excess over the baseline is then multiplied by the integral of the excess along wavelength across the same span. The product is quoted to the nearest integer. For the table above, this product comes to -30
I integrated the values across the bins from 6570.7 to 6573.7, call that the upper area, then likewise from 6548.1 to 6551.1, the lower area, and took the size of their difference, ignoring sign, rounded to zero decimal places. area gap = 3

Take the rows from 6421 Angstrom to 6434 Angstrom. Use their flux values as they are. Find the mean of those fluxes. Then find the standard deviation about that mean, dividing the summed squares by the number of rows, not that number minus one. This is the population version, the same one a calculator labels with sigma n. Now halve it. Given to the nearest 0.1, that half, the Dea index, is 0.2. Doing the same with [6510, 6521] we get 0.1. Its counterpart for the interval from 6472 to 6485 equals 0.6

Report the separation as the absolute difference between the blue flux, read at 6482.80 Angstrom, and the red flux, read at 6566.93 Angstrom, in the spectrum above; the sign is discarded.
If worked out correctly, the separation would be 1.10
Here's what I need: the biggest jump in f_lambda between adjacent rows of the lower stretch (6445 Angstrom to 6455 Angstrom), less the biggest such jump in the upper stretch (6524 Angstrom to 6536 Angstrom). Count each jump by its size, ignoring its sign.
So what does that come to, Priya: 0.00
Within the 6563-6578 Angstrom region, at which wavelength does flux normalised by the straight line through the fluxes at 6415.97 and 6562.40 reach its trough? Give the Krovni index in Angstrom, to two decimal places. 6574.50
